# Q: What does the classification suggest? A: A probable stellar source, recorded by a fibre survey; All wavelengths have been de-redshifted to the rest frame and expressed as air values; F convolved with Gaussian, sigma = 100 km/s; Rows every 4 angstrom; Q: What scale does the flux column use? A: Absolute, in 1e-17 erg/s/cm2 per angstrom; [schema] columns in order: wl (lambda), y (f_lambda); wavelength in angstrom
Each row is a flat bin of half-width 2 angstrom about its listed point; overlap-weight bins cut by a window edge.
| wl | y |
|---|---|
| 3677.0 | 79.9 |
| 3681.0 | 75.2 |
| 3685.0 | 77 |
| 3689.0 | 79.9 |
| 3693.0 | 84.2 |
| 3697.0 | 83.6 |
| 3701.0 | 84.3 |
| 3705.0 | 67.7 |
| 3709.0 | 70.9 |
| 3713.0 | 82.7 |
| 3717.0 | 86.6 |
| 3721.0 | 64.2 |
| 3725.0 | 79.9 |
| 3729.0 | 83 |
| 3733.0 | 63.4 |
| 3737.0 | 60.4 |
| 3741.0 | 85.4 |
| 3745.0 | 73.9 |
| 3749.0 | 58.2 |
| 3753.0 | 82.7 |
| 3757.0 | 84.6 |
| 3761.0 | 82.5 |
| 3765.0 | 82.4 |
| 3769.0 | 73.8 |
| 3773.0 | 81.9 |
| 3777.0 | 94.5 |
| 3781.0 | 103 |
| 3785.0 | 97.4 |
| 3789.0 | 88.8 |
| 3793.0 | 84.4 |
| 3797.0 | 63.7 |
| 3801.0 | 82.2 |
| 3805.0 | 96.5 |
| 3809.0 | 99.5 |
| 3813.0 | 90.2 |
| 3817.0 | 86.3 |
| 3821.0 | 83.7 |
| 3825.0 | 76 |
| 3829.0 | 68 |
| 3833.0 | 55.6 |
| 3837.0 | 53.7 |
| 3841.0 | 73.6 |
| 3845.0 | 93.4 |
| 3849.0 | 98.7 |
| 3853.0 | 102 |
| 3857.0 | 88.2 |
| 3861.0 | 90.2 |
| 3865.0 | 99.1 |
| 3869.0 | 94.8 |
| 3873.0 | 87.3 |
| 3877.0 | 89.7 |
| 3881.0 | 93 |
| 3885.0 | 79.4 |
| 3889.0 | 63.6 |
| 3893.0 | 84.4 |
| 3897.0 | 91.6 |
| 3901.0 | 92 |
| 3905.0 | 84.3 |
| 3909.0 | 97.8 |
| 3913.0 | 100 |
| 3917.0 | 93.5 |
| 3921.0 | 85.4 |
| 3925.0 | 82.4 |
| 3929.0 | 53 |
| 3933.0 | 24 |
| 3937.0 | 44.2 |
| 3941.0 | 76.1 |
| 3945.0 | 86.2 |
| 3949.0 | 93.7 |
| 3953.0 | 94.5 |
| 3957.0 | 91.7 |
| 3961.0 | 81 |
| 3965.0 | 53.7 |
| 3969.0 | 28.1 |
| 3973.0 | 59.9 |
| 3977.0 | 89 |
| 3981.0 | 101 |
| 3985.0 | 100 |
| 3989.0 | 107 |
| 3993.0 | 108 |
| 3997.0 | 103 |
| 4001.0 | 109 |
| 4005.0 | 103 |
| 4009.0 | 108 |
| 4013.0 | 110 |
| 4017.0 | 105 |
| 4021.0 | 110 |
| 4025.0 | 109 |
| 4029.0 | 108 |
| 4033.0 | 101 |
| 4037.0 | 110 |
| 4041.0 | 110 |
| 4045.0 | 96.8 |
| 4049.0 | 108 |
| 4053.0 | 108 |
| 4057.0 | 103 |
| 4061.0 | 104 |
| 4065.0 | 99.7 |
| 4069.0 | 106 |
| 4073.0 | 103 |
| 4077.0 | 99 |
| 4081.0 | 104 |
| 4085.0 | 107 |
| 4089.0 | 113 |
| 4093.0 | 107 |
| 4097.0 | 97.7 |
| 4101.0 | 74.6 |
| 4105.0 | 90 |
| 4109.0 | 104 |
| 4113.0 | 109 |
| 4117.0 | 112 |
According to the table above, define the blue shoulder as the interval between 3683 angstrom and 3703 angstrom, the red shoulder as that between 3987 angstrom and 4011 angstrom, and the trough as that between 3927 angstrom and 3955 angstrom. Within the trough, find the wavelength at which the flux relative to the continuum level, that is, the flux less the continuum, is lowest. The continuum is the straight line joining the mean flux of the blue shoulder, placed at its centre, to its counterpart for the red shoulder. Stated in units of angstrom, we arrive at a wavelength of 3933.0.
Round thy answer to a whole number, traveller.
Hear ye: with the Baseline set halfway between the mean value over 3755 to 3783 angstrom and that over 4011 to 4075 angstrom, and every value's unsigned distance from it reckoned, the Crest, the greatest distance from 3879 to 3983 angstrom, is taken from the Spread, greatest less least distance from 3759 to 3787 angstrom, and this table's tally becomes -51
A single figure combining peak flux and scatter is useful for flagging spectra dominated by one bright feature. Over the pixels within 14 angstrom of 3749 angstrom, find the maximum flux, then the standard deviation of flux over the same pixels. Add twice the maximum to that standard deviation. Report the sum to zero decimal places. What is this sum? 182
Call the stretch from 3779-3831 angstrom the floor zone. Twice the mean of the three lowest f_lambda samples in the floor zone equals 138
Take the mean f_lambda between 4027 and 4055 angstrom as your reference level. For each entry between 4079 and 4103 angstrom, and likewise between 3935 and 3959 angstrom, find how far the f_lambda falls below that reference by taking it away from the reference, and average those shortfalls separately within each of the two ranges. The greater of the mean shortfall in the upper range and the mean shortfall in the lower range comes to 25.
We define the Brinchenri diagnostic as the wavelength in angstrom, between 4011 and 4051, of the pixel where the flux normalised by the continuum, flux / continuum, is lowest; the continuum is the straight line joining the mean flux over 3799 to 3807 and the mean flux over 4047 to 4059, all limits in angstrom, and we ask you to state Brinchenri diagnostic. 4045.0 angstrom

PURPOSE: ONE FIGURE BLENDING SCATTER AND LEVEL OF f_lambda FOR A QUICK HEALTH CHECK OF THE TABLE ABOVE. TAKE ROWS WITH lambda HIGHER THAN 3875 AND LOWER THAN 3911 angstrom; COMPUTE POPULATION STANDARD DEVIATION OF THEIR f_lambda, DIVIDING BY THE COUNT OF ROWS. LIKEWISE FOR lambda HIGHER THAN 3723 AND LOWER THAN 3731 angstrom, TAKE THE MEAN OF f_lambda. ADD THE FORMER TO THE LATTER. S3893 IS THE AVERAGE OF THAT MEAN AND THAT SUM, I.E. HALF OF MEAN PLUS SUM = 86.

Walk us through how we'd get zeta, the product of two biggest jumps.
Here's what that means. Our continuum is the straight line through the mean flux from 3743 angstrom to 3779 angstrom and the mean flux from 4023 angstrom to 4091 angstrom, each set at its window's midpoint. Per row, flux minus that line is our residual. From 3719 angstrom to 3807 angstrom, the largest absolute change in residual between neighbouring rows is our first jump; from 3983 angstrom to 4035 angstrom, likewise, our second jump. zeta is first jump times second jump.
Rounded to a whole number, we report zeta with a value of 181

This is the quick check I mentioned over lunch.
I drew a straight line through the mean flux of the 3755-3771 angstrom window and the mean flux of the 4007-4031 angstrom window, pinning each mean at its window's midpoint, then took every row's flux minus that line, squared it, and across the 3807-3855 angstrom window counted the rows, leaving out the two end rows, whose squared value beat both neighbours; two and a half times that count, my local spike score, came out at 2.5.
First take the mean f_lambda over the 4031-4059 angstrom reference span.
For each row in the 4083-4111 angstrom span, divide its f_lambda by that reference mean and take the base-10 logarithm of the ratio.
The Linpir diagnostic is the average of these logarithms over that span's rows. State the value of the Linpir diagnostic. -0.03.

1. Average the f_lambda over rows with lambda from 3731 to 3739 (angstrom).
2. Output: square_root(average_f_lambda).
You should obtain 7.9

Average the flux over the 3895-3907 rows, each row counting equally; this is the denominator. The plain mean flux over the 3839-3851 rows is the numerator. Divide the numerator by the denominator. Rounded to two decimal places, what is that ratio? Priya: 0.99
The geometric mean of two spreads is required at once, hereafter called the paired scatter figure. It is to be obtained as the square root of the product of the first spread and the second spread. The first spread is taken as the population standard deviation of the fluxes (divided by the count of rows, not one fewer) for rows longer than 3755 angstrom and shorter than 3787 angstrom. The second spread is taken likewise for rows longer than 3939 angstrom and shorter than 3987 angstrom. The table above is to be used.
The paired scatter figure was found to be 14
